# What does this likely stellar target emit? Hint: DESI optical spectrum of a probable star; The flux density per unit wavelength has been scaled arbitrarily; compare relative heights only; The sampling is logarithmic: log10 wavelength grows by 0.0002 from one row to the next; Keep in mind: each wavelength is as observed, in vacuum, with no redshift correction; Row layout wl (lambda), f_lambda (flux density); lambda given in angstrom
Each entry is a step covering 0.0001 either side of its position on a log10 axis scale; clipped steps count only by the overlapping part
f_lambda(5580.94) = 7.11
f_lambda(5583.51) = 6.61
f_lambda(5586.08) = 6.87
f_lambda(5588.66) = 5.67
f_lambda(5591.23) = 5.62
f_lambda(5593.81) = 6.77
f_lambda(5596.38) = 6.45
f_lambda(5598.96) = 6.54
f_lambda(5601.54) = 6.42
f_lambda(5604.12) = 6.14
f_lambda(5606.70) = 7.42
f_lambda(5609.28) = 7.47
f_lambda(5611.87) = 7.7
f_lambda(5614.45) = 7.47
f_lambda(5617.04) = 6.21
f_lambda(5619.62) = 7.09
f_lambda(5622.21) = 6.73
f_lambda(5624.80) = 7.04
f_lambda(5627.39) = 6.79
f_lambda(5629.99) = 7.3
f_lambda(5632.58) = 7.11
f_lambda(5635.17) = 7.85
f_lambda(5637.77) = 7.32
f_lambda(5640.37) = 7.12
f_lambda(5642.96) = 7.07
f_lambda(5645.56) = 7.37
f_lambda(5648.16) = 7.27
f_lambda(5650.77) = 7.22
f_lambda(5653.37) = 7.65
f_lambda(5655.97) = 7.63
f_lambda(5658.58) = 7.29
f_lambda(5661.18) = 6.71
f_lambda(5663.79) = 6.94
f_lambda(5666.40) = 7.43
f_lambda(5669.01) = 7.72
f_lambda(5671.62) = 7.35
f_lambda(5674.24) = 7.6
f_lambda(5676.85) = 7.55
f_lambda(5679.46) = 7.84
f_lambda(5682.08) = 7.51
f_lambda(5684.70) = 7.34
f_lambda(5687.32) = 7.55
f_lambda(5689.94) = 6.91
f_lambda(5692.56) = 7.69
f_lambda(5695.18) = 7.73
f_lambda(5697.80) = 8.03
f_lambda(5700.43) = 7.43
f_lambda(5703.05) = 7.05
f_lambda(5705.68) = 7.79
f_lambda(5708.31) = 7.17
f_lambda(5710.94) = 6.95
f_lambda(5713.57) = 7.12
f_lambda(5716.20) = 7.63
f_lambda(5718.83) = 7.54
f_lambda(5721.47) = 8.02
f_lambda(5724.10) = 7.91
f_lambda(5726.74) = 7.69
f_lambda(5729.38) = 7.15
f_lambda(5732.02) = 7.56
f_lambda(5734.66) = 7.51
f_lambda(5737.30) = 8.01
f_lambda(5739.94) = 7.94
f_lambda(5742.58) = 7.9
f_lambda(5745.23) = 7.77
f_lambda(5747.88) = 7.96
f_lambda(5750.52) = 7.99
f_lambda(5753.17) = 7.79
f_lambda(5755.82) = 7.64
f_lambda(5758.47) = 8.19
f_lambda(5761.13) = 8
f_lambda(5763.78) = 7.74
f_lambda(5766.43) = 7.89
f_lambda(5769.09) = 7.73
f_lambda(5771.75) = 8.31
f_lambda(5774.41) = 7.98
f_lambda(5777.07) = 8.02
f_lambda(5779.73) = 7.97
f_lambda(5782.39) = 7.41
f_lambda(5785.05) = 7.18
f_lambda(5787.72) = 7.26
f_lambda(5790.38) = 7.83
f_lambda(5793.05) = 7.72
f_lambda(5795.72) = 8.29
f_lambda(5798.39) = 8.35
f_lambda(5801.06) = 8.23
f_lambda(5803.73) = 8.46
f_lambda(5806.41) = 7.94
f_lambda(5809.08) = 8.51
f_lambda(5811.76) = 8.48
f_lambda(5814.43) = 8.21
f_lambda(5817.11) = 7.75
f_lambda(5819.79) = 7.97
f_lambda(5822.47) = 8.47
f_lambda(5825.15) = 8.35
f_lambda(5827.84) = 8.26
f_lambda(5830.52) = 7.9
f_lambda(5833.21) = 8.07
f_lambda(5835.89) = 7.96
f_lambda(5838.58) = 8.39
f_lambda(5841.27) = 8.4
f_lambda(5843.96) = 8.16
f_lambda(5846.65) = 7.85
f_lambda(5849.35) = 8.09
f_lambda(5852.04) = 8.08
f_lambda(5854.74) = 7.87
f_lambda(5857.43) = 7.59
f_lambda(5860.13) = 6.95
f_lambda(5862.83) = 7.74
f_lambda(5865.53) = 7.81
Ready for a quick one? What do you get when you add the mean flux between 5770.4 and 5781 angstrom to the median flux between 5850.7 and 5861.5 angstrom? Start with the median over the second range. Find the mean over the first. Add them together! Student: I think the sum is 15.80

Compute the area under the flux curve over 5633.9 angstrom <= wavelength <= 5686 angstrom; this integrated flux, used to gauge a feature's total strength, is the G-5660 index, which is 385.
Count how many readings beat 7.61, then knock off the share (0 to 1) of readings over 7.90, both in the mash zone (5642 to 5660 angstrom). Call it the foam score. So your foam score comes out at 2.0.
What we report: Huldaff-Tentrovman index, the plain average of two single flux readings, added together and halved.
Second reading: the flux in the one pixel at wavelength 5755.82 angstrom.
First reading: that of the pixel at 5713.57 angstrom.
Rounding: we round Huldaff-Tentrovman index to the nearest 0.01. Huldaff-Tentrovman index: 7.38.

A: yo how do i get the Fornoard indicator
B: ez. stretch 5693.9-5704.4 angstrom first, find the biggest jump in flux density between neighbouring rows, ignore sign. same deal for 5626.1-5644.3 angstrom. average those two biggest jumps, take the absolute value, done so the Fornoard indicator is 0.67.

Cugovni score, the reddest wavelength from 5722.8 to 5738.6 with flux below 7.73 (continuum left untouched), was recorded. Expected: 5734.66 angstrom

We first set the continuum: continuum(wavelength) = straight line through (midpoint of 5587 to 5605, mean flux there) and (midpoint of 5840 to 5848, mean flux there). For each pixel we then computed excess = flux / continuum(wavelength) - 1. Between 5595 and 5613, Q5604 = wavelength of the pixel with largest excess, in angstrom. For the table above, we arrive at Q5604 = 5611.87 angstrom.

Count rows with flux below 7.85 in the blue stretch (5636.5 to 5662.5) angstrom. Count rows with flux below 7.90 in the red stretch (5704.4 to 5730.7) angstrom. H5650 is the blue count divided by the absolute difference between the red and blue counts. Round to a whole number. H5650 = 5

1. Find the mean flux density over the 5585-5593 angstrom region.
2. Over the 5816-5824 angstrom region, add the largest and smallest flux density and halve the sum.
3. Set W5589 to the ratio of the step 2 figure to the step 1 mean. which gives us 1.34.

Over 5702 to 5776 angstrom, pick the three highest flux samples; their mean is 8.2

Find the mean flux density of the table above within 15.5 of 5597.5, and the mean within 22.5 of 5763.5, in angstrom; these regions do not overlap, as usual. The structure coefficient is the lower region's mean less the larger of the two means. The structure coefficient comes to -1.2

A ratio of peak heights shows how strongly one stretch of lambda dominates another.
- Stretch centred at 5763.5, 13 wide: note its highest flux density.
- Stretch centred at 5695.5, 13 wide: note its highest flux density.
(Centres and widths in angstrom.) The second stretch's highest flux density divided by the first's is 0.98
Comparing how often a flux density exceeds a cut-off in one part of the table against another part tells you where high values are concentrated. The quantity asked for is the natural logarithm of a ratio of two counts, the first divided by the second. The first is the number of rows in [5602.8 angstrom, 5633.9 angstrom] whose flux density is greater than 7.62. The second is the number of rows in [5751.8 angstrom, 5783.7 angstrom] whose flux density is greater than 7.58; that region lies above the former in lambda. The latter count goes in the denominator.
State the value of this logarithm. -2.40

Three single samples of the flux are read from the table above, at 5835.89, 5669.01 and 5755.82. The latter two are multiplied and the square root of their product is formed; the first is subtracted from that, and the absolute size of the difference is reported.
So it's 0.3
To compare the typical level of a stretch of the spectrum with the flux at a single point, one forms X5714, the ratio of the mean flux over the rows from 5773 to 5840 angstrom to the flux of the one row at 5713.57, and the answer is 1.129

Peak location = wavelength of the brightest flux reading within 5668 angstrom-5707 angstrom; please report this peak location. 5697.80 angstrom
